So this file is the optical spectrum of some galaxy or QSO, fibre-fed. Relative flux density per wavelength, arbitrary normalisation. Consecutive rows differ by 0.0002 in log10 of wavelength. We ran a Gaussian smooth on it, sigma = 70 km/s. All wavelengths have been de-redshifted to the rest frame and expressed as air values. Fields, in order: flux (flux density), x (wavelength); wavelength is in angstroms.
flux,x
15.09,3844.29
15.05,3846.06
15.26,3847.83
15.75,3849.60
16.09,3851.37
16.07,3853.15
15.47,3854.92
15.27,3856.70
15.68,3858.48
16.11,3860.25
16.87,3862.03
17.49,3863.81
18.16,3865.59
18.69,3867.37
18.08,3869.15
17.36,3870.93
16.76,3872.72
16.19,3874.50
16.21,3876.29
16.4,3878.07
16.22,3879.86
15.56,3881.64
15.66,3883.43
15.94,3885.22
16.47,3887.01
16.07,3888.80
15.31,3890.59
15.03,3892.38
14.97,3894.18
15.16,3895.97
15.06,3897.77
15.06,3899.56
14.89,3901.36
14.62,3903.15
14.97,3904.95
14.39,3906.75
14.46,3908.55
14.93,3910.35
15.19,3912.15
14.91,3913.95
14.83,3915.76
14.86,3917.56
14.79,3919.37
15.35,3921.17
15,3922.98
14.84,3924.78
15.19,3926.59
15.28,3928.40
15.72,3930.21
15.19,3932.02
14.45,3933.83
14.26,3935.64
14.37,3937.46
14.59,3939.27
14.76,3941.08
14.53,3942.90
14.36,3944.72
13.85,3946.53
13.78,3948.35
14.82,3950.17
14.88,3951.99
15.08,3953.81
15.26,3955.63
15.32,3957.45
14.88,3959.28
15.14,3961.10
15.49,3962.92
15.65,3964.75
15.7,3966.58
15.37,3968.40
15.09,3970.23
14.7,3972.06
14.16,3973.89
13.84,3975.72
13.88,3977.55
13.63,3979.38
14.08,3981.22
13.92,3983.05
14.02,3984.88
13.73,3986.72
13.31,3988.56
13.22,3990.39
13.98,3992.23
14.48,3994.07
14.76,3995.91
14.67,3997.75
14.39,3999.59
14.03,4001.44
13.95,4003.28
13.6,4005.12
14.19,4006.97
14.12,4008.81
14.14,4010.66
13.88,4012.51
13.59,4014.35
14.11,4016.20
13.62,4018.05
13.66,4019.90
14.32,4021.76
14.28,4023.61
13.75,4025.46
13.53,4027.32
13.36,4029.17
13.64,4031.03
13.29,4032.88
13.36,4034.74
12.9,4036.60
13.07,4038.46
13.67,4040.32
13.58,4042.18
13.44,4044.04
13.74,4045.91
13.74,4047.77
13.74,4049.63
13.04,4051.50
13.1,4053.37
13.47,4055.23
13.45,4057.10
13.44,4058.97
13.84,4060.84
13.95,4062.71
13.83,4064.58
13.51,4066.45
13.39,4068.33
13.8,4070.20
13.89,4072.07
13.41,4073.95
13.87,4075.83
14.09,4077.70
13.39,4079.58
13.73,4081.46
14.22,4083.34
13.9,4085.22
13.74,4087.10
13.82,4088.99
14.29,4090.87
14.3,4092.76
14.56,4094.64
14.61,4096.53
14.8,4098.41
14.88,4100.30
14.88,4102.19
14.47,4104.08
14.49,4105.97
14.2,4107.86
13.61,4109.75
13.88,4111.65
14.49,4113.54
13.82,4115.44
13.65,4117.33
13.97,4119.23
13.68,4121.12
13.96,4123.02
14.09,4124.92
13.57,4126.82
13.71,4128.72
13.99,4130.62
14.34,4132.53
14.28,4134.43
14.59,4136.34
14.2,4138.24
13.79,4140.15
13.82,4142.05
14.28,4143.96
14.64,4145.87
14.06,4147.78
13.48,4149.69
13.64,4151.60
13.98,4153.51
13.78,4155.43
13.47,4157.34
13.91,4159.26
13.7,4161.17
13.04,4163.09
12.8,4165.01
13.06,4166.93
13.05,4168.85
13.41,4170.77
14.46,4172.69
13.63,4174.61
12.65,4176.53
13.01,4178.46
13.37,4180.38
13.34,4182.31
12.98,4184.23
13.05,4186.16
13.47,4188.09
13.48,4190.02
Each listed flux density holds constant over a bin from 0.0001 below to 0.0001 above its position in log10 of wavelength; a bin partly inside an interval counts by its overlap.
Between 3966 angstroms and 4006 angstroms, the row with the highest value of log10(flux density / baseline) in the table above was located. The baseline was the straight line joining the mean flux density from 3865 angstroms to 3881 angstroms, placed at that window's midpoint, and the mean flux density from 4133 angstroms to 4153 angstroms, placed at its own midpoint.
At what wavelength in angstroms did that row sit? 3966.58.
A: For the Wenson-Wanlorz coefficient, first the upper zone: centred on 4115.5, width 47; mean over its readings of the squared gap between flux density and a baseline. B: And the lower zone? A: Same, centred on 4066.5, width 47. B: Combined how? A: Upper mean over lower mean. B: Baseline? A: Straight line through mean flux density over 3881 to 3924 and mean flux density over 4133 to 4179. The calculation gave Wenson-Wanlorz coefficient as 0.5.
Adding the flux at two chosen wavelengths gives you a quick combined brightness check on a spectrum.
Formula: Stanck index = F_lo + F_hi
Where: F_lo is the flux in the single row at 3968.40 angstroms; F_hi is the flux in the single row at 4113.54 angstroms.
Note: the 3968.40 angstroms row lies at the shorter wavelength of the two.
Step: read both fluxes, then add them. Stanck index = 29.9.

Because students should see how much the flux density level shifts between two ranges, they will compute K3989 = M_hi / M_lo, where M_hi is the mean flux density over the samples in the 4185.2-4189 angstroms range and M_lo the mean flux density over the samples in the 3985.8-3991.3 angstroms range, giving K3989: 0.99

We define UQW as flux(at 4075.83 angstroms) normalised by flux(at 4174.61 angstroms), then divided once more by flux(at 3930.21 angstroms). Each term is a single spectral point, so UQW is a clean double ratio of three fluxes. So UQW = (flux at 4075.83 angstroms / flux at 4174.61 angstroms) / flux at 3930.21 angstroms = 0.0647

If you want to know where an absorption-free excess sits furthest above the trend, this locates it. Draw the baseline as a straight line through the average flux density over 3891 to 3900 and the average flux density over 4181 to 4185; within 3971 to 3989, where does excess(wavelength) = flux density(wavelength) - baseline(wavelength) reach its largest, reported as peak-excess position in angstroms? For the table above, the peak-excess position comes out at 3972.06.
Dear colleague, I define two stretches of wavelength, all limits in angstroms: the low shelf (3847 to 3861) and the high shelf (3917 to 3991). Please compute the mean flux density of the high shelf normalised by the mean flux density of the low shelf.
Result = 0.932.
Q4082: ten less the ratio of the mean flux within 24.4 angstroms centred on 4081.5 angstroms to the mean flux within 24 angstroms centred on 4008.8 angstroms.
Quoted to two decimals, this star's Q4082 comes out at 9.01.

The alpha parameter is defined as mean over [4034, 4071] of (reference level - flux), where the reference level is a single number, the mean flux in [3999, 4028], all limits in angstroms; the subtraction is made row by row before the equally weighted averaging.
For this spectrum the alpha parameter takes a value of 0.4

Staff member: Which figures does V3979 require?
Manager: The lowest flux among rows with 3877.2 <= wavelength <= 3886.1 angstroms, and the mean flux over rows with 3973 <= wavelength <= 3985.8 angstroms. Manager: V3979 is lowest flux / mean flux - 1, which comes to 0.117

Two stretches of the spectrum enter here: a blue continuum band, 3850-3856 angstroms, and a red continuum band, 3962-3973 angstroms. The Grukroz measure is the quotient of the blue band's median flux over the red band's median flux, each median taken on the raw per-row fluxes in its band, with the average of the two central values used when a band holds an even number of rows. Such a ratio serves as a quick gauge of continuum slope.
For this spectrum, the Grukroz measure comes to 1.04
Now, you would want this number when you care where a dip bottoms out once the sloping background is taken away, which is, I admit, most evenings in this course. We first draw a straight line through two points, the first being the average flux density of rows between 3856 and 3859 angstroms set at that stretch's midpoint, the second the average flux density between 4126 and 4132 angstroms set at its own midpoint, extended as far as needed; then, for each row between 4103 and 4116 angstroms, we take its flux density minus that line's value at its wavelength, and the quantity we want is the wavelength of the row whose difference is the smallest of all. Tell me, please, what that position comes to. 4109.75 angstroms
